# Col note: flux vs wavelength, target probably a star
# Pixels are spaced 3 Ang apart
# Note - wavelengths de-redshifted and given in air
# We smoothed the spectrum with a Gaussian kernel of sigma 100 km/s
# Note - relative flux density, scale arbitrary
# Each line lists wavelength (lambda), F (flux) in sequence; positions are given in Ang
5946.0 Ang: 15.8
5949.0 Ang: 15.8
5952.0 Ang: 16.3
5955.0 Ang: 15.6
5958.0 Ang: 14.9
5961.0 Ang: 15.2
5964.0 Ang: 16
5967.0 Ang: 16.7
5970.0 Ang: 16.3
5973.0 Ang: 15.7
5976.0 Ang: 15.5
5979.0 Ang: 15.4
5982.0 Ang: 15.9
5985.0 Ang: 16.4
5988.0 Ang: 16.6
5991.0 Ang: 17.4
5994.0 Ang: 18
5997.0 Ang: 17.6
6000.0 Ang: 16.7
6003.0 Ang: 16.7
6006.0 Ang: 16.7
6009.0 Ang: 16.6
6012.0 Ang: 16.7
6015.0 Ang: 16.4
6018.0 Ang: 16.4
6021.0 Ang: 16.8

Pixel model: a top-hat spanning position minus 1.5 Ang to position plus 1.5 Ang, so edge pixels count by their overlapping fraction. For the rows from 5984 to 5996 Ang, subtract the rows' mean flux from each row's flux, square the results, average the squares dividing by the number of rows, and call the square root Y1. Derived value 0.64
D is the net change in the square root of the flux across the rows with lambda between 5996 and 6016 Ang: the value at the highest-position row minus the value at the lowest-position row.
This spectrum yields -0.15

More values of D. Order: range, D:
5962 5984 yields -0.01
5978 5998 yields 0.27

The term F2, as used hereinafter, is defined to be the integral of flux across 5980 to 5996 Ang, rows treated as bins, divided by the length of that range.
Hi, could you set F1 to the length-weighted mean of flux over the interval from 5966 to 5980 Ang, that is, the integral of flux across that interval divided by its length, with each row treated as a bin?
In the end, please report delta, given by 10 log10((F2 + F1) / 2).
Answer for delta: 12.1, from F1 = 15.9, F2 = 16.8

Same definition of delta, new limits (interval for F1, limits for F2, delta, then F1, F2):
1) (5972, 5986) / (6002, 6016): 12.1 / 15.8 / 16.6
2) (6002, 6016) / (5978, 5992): 12.2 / 16.6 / 16.3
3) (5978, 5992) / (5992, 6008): 12.2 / 16.3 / 17.1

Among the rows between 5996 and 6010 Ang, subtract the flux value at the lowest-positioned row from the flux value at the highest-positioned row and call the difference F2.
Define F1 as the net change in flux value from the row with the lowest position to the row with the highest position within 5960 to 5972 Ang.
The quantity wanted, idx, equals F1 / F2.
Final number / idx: -1.1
